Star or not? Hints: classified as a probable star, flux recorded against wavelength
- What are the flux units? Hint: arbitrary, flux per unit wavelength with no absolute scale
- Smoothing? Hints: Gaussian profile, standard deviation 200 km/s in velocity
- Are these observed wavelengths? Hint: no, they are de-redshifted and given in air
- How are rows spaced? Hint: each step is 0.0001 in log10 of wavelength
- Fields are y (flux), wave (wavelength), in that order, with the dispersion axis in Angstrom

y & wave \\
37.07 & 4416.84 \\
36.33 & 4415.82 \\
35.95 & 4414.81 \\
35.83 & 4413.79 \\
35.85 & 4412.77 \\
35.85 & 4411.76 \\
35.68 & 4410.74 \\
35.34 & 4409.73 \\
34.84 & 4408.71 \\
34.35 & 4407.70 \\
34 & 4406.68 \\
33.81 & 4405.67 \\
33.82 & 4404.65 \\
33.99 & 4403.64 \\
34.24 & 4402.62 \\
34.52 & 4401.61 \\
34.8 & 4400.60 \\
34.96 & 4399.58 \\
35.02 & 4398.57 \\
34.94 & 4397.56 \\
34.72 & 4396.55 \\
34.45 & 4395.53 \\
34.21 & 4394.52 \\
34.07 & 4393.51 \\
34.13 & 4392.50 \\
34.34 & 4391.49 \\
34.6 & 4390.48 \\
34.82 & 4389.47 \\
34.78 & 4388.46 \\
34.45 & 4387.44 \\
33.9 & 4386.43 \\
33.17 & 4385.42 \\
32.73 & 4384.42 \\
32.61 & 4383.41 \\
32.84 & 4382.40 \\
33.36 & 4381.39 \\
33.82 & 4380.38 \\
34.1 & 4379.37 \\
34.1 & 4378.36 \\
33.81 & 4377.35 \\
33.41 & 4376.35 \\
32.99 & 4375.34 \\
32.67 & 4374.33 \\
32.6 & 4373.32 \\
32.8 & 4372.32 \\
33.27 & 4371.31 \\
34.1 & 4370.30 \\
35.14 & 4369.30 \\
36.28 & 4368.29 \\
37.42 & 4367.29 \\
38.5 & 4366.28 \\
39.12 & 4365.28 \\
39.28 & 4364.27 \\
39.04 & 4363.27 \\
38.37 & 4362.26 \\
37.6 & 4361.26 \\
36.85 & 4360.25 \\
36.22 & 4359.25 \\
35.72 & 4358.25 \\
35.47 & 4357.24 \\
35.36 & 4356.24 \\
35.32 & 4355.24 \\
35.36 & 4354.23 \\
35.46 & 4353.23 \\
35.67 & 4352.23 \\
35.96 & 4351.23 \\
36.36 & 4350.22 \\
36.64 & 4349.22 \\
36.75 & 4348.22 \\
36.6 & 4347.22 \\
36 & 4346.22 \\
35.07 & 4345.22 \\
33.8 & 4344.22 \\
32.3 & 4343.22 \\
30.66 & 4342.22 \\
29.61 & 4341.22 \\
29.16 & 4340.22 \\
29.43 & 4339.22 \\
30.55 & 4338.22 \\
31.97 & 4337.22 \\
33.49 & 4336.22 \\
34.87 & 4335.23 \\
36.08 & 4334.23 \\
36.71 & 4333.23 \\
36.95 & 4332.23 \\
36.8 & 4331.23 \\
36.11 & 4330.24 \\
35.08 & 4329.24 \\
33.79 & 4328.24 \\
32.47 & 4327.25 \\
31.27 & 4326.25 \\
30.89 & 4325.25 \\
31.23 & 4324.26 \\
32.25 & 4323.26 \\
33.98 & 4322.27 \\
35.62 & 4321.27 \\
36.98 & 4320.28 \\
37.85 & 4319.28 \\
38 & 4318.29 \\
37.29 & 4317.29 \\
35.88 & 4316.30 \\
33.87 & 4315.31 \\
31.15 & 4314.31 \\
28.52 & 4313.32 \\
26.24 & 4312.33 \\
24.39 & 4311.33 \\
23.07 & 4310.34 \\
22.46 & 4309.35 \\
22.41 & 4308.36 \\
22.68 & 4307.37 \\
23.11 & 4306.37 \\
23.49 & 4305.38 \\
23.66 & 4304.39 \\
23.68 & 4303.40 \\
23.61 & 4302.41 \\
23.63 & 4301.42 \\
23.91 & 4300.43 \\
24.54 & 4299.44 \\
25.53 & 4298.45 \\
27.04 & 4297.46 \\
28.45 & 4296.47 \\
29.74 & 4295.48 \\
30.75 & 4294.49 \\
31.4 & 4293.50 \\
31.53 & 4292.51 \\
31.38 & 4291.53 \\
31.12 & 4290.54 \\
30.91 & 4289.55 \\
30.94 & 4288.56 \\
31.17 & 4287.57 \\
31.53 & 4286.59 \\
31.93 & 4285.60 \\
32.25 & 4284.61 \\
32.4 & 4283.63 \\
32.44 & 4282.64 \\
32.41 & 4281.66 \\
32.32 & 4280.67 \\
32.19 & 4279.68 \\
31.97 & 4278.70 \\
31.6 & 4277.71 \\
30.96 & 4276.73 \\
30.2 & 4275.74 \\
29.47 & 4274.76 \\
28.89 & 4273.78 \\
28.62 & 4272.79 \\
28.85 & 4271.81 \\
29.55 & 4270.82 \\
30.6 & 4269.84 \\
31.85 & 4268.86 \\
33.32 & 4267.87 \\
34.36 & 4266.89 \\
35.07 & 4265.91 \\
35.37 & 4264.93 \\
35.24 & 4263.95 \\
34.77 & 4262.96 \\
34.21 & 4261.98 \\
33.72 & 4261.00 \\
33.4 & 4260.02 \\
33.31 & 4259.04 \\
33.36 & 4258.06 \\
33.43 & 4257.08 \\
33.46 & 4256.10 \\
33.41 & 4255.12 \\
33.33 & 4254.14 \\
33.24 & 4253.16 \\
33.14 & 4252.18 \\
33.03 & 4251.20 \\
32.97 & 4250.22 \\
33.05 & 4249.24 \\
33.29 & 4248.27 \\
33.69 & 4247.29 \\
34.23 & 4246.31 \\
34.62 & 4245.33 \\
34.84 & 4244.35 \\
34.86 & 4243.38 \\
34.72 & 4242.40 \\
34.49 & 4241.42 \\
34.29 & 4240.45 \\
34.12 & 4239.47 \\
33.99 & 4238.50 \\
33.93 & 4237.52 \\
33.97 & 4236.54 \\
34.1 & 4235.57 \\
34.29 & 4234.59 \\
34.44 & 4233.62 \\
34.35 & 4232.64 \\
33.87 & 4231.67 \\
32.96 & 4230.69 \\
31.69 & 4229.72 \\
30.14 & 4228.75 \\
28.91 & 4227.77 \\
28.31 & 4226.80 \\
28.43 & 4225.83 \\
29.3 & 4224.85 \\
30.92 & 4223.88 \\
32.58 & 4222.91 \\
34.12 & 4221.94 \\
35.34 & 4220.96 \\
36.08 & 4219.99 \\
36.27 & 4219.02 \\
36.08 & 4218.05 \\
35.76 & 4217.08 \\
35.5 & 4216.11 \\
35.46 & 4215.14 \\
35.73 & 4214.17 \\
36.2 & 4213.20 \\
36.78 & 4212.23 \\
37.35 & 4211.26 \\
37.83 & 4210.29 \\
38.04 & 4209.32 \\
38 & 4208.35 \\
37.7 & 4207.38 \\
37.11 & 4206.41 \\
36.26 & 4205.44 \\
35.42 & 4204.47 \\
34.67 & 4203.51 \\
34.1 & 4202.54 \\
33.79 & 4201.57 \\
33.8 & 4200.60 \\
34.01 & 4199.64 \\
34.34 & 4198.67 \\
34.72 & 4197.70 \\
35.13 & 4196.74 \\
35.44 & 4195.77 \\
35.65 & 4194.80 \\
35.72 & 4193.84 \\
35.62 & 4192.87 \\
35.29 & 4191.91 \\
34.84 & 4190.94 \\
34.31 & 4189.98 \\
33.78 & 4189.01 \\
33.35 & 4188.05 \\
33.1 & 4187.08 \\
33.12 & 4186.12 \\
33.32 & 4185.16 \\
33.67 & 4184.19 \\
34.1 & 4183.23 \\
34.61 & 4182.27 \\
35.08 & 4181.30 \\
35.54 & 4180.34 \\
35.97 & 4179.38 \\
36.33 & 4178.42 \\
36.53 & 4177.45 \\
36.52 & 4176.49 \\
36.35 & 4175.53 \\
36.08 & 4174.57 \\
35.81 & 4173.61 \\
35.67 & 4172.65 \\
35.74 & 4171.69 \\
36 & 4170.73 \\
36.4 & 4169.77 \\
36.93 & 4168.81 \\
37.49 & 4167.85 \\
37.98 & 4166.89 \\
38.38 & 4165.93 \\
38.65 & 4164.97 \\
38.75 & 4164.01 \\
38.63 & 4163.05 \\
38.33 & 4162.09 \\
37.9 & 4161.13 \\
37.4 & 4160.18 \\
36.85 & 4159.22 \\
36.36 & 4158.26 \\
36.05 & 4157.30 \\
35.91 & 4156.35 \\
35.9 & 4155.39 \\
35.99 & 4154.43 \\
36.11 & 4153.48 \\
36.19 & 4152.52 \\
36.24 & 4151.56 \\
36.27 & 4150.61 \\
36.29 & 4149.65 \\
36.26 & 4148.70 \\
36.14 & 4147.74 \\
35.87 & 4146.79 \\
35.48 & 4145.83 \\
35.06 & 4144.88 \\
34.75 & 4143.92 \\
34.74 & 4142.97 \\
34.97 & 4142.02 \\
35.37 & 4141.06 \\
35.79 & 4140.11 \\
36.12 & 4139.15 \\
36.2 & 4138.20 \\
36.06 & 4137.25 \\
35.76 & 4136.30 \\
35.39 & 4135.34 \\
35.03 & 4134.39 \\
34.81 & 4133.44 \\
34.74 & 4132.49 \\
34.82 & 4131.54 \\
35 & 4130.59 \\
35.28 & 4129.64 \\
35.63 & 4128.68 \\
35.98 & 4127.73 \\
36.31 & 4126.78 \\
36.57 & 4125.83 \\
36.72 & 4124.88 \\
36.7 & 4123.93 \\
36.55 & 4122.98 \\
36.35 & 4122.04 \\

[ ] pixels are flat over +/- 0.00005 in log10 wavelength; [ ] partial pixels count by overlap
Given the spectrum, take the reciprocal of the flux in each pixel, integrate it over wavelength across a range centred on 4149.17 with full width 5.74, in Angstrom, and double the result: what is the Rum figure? 0.32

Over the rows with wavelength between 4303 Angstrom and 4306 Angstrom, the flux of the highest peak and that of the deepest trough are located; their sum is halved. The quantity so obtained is 24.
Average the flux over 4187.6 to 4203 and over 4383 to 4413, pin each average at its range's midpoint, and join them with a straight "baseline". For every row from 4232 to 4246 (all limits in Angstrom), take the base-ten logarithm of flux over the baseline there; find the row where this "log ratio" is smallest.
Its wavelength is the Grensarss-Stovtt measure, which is 4237.52 Angstrom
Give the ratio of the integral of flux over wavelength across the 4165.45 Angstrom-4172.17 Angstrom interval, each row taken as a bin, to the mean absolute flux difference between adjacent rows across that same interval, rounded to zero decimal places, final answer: 565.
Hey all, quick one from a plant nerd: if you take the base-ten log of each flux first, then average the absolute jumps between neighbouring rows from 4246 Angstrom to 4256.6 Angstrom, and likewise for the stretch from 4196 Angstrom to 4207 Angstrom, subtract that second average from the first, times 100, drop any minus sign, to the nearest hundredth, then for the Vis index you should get 0.35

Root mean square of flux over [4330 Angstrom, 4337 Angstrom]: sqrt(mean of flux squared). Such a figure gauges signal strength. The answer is 35.9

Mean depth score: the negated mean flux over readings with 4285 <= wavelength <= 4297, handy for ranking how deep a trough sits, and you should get -31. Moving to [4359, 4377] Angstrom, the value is -36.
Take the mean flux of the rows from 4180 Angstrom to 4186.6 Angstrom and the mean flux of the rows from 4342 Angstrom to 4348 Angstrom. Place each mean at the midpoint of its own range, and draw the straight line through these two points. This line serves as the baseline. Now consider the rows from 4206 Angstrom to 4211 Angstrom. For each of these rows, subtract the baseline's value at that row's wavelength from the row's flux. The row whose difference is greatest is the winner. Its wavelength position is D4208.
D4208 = 4209.32 Angstrom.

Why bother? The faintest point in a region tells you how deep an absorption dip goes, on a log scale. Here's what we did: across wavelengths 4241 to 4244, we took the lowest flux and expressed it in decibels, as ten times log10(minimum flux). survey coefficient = 15.4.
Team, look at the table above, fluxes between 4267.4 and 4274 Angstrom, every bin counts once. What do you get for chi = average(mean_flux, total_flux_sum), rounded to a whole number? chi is 121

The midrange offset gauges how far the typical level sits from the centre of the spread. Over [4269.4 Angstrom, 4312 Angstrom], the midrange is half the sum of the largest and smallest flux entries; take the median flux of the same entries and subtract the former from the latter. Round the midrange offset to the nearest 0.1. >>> 2.3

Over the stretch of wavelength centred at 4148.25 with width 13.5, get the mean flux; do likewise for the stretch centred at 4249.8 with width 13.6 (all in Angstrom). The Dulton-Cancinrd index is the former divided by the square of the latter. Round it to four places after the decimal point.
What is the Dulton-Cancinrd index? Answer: 0.0316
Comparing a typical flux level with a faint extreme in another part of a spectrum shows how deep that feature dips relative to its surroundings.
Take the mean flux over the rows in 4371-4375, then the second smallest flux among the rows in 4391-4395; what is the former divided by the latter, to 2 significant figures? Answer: 0.96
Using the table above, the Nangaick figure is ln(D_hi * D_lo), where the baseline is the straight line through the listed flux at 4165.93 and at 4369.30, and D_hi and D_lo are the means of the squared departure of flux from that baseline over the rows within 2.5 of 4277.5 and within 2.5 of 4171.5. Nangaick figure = 5.1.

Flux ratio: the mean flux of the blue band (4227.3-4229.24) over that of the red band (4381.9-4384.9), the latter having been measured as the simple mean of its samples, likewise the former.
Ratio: 0.90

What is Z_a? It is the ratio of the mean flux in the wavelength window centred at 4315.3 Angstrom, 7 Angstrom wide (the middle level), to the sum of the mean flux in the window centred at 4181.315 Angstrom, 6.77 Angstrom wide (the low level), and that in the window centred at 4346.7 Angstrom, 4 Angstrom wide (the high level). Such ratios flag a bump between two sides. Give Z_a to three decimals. 0.464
